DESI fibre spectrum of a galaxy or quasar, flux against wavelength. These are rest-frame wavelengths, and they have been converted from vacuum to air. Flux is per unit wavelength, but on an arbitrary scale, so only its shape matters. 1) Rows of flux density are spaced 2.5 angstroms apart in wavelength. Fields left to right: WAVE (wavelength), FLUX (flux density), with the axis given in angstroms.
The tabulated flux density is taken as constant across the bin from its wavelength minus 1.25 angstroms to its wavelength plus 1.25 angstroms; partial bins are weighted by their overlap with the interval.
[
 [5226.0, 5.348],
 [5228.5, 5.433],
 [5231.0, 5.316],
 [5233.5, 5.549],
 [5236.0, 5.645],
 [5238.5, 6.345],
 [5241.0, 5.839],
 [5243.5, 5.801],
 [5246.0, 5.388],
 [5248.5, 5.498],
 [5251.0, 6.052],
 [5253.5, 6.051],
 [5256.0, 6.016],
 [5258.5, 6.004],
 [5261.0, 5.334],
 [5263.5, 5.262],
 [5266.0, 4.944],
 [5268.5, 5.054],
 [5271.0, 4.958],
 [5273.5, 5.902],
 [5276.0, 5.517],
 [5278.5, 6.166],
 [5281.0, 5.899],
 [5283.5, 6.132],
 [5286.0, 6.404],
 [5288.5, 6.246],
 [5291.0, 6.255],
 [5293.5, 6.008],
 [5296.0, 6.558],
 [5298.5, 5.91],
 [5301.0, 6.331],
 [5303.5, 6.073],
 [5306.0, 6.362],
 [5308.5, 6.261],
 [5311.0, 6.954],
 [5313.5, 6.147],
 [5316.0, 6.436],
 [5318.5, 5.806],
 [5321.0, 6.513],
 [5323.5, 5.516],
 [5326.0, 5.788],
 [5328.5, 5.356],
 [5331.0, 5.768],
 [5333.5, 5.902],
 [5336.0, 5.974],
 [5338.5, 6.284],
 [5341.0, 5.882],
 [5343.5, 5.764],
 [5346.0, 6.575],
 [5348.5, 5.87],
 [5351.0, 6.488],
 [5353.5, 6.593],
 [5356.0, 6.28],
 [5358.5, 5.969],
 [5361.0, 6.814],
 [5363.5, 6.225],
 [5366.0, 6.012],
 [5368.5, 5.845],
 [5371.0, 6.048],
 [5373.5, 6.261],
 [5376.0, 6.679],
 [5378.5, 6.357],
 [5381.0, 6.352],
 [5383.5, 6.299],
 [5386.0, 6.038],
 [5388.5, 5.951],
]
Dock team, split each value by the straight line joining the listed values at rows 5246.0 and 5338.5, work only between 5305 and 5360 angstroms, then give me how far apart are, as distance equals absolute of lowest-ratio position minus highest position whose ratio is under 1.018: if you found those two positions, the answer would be 30.0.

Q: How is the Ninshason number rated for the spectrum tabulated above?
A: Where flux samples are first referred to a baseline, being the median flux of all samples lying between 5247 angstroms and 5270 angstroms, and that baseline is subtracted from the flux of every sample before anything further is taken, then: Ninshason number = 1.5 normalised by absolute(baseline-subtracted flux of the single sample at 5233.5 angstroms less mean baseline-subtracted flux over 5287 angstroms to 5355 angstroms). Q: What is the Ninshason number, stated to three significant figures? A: 2.56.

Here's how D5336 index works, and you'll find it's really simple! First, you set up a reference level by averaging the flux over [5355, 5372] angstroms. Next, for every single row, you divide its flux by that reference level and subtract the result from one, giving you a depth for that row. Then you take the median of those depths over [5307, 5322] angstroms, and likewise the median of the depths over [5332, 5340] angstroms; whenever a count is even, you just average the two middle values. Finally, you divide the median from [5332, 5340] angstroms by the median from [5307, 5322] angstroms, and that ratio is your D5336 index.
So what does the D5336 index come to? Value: -1.1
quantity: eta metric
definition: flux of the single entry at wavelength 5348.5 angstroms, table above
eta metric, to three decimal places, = 5.870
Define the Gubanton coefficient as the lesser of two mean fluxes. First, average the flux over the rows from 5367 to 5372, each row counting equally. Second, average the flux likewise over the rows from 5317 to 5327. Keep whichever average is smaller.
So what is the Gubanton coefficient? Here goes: 5.9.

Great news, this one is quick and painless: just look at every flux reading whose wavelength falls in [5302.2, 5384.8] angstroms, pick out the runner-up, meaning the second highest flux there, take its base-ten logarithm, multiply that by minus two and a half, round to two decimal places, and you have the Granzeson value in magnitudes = -2.08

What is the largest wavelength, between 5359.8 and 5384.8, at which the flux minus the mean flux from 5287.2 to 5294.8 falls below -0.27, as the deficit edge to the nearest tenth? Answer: 5368.5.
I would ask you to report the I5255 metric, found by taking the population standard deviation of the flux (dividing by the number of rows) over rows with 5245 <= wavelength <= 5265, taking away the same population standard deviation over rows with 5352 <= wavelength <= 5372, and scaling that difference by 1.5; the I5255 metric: 0.04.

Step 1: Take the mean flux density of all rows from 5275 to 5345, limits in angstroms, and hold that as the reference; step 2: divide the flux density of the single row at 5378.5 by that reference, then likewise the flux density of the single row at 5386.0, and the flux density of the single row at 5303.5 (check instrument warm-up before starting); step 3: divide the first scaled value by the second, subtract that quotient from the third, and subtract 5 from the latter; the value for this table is -5.05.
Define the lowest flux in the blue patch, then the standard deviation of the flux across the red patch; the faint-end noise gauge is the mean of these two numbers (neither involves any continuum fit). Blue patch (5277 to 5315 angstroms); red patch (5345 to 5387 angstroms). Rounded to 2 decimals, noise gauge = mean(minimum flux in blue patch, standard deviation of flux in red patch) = 3.09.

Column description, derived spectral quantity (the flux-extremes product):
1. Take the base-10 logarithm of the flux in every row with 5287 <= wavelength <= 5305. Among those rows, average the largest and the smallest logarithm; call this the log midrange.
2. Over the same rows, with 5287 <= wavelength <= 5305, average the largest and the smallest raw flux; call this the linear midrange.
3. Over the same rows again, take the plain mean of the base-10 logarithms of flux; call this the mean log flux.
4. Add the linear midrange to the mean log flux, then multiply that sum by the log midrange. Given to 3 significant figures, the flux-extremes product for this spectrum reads 5.58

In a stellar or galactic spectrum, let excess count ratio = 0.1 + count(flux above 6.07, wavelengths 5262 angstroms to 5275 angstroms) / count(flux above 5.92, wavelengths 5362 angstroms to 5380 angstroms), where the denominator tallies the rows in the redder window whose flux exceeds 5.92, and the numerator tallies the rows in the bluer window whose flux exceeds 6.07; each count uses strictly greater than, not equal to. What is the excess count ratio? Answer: 0.10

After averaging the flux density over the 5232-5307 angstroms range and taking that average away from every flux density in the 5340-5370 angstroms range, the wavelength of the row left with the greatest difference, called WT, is 5361.0 angstroms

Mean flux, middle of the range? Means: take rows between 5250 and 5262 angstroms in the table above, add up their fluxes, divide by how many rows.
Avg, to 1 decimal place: 5.9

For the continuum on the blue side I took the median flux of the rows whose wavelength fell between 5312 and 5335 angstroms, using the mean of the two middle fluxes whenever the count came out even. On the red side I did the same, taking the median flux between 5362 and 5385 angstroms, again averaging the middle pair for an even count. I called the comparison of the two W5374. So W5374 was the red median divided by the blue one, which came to 1.08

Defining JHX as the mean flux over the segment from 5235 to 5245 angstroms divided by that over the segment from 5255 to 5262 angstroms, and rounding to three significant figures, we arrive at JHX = 1.02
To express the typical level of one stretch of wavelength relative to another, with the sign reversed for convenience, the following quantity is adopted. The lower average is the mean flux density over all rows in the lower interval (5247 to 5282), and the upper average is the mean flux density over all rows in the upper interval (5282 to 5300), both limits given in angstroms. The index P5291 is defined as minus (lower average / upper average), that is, -0.90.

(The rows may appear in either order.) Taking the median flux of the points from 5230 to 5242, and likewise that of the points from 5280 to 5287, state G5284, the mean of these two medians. 5.89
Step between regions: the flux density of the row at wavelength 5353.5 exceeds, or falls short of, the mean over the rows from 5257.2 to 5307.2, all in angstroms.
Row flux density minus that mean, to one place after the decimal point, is 0.7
